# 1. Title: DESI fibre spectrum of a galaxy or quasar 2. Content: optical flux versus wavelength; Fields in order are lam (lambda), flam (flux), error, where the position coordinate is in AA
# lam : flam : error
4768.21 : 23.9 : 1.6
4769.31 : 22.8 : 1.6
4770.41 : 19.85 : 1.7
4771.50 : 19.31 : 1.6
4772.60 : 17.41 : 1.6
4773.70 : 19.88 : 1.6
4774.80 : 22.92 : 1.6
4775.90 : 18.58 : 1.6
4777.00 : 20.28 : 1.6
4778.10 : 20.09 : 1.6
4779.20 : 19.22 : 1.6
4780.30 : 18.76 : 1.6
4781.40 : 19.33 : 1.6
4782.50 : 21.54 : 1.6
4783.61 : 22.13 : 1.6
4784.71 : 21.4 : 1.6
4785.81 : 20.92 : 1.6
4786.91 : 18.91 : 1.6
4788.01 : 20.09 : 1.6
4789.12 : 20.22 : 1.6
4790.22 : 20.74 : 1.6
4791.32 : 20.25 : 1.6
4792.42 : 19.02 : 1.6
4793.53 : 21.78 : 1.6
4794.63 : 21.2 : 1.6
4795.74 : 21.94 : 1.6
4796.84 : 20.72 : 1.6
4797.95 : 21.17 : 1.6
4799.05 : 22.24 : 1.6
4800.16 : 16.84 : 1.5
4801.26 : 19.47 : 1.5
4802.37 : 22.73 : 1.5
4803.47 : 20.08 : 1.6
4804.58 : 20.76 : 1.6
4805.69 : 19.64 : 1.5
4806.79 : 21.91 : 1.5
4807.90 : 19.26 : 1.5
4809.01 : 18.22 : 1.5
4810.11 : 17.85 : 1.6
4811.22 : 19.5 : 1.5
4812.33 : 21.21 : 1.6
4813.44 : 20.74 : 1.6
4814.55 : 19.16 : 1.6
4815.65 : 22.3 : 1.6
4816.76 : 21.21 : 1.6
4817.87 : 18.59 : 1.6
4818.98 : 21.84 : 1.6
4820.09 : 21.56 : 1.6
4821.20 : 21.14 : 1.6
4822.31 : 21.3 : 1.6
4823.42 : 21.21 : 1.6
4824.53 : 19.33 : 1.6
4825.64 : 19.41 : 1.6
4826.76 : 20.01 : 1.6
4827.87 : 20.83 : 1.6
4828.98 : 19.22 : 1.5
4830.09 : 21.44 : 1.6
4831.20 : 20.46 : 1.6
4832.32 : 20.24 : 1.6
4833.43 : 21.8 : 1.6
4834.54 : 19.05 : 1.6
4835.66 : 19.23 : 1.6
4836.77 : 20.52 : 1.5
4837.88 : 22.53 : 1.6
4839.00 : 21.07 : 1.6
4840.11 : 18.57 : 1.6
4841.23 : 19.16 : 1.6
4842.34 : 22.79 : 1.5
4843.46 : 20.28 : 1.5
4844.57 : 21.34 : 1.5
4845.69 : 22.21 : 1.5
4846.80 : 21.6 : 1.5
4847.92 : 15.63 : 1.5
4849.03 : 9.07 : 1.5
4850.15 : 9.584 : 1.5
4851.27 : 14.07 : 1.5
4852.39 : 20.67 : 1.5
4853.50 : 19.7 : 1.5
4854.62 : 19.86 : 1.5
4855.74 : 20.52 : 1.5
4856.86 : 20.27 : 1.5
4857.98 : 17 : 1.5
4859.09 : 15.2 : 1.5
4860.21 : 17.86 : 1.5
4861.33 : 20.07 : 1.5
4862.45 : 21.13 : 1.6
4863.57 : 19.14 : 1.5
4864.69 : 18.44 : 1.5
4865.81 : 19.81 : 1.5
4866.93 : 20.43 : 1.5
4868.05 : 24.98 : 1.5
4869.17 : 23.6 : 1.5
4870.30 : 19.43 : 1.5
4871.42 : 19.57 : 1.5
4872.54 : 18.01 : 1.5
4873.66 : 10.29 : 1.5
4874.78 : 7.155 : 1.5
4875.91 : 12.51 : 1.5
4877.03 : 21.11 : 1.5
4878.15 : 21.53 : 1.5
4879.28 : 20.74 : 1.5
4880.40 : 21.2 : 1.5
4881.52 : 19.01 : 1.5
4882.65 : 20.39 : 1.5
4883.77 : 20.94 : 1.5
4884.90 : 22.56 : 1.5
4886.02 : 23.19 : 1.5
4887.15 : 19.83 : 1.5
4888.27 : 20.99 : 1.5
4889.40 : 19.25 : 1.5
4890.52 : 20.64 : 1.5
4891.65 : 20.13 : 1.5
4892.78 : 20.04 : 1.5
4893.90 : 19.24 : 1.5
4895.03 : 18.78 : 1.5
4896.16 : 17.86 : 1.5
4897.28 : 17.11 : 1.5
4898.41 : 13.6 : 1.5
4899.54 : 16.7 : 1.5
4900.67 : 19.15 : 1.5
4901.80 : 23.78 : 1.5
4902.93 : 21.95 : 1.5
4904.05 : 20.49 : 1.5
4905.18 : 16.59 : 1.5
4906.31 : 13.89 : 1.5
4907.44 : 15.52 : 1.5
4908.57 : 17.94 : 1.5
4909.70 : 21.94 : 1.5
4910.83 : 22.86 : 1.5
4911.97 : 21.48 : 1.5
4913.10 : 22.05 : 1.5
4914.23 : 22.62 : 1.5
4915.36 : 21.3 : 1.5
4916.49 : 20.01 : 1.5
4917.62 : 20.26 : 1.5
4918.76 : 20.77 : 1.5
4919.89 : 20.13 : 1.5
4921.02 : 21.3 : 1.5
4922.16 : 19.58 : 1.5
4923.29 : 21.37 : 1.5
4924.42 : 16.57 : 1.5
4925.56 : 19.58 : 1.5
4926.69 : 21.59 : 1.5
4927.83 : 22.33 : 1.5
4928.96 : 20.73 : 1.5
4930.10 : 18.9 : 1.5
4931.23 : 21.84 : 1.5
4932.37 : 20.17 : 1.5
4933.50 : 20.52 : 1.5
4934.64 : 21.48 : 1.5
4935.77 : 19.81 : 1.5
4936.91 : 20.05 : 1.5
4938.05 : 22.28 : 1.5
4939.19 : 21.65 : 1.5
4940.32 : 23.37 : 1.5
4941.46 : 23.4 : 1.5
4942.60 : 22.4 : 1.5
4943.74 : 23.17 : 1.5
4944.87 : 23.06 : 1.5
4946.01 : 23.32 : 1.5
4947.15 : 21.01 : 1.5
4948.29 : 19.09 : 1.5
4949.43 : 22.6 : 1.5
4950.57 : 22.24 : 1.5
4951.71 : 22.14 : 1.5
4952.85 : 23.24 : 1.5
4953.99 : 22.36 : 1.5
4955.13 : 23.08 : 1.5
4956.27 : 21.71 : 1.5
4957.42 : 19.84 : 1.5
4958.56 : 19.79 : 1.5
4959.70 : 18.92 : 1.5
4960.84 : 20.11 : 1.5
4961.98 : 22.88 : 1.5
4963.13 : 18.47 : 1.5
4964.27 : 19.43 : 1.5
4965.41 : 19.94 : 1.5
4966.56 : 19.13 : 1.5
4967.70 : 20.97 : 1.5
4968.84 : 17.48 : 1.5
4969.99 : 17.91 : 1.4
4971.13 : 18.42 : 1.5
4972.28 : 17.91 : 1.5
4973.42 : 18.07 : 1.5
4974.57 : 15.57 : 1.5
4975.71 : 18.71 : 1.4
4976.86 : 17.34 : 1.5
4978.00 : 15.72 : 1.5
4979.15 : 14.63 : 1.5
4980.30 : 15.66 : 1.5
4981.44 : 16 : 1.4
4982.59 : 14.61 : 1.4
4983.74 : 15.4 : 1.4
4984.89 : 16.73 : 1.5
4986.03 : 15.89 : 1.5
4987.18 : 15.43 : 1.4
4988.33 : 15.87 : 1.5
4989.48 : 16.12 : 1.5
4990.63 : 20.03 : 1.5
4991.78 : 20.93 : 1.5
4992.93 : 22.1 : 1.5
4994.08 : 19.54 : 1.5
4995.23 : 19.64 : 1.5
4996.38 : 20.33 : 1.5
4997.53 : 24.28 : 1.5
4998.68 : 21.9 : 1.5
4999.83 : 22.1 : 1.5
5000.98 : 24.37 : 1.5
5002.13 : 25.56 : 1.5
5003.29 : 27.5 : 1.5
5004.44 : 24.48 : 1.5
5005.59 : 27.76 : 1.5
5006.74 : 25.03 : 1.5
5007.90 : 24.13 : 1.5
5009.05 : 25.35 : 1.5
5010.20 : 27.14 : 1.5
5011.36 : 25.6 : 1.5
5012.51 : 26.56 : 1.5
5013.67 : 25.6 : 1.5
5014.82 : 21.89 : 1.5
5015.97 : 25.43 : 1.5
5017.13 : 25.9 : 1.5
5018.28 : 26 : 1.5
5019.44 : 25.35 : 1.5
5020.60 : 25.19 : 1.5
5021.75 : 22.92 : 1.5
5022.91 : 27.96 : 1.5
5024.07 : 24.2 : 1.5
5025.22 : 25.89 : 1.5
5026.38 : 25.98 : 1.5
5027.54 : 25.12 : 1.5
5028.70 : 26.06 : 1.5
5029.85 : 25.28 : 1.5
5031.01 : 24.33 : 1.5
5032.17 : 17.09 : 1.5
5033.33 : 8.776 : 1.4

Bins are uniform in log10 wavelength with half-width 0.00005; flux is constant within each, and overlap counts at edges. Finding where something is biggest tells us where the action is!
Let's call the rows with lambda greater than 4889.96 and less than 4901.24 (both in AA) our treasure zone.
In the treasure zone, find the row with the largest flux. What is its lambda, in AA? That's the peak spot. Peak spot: 4890.52 AA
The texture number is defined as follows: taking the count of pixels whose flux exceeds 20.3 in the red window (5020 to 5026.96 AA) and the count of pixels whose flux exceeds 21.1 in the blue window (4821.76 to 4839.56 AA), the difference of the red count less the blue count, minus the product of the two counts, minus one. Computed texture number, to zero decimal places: -30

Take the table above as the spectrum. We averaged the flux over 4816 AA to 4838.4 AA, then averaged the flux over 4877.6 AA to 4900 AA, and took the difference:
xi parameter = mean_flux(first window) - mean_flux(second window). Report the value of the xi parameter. 0.9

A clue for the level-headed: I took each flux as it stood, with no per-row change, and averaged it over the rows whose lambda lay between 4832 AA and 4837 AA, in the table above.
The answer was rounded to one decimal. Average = 20.2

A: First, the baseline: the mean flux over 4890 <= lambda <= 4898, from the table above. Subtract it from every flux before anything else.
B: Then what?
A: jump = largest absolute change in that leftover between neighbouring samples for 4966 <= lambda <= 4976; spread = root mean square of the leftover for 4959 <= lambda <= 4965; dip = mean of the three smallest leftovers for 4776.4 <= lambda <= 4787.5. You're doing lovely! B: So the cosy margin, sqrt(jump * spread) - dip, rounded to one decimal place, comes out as 2.6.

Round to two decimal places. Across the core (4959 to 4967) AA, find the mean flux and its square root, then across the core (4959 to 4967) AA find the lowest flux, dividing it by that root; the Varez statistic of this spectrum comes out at 4.15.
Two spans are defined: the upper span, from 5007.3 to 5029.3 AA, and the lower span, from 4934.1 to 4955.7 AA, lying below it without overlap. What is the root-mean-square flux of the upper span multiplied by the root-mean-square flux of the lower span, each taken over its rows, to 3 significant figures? 562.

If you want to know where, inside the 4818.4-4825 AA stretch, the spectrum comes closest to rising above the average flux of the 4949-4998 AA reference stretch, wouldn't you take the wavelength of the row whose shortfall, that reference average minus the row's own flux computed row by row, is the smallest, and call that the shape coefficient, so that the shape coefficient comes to 4818.98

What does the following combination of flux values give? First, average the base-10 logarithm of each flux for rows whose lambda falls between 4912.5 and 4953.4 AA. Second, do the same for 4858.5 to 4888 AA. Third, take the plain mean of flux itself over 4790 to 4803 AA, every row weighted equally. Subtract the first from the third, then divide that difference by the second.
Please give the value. 15.2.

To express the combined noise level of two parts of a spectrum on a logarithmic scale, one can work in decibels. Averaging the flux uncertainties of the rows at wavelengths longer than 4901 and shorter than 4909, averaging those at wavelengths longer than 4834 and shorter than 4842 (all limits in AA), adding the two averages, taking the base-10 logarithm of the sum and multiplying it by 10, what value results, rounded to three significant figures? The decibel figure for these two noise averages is 4.89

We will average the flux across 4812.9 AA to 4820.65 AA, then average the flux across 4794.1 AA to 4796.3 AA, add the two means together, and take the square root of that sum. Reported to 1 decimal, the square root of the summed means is 6.5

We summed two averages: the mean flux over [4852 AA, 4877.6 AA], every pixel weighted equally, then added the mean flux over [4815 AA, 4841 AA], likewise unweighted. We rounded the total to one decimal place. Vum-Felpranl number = 39.1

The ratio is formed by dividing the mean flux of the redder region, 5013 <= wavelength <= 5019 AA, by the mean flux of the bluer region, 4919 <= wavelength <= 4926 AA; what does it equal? 1.26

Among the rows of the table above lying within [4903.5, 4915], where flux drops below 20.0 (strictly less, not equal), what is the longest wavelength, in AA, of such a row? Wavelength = 4908.57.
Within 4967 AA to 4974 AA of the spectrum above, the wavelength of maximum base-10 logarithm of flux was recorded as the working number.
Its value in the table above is 4967.70 AA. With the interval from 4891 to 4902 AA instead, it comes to 4901.80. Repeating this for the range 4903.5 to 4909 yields 4904.05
